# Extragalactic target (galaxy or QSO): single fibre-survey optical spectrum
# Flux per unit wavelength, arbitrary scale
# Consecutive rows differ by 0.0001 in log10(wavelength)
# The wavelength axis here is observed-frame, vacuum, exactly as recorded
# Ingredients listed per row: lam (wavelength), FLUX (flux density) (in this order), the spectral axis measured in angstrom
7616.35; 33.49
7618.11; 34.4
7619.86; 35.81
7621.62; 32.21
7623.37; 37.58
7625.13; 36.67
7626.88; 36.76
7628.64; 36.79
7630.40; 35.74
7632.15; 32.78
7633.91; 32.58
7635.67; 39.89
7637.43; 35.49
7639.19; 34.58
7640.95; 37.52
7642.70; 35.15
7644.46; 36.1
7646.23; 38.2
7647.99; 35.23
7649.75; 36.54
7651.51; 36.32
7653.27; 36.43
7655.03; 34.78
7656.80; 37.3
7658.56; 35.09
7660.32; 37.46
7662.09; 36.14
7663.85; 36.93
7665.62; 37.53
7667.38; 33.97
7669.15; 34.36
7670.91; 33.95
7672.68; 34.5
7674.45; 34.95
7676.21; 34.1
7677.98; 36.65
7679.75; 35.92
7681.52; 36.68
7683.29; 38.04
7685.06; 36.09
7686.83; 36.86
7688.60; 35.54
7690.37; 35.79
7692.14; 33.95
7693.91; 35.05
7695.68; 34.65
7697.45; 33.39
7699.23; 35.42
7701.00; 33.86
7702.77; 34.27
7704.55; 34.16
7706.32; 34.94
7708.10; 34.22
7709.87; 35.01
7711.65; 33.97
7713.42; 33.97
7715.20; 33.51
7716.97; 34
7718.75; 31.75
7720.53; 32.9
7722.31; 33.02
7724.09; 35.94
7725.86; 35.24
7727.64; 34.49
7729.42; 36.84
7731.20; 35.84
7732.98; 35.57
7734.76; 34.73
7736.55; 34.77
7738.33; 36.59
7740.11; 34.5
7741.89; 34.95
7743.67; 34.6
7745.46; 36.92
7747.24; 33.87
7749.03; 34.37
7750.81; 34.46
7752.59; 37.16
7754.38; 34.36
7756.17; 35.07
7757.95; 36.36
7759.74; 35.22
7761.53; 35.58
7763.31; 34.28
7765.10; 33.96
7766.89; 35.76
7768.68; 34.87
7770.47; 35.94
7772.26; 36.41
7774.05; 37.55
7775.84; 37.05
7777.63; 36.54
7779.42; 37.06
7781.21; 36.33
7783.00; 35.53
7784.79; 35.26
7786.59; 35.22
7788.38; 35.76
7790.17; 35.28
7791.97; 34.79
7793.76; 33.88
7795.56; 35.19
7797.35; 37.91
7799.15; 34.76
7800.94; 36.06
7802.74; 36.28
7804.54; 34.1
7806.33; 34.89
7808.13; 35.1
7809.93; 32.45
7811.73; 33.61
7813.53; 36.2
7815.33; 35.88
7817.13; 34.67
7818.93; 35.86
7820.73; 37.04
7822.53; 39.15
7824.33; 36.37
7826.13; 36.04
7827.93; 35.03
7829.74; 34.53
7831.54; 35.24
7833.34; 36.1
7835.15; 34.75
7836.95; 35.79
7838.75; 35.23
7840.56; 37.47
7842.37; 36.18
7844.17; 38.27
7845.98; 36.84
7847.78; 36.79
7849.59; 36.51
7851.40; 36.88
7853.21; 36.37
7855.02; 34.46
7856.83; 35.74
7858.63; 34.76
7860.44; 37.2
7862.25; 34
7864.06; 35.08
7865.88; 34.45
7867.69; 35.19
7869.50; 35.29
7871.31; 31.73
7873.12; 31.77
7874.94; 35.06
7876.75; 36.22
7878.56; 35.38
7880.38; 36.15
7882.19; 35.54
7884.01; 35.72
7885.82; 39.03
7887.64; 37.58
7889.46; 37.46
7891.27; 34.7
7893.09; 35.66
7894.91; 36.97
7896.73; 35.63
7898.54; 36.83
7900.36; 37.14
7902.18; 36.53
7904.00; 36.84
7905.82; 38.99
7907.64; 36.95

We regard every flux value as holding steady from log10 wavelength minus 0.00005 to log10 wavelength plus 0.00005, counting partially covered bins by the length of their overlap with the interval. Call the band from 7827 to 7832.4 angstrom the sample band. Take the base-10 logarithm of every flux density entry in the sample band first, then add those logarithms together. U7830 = 4.63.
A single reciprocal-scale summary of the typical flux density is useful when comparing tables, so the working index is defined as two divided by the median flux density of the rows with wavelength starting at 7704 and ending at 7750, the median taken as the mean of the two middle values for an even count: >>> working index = 0.0579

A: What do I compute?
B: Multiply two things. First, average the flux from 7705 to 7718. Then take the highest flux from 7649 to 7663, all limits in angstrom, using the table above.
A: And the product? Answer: 1282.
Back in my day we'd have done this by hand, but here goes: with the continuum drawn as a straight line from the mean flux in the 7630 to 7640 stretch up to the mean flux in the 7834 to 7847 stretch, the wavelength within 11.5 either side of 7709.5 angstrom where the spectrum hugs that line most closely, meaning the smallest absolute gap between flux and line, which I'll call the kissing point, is 7699.23 angstrom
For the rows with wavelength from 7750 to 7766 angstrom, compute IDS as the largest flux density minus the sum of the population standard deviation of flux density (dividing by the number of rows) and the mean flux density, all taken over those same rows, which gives 1.0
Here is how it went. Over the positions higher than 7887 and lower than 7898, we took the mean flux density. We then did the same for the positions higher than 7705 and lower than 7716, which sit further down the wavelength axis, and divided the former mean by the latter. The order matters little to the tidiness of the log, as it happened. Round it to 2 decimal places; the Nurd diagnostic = 1.06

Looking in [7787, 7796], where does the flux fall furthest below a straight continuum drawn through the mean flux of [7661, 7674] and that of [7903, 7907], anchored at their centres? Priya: 7793.76 angstrom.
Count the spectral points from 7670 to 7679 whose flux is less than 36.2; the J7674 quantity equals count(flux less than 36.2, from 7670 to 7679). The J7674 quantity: 4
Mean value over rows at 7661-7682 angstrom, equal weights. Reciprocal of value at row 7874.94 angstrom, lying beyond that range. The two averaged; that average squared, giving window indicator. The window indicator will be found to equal 315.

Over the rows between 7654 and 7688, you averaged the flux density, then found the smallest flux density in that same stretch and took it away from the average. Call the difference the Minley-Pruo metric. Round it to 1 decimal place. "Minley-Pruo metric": 1.9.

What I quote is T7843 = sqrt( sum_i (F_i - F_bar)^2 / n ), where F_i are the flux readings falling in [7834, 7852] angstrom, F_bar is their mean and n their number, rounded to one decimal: 1.0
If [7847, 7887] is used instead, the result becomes 1.6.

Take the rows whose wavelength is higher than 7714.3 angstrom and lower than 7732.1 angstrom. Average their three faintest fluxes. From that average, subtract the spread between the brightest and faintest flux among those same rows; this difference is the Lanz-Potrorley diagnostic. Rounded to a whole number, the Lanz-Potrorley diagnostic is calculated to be 27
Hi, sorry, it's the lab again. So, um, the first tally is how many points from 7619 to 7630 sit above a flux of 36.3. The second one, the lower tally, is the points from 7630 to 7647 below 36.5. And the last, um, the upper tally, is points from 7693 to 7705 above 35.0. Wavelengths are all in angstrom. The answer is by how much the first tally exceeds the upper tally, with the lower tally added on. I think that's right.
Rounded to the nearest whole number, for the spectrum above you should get 9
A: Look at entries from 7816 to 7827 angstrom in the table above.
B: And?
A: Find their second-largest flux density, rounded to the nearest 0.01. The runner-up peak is 37.04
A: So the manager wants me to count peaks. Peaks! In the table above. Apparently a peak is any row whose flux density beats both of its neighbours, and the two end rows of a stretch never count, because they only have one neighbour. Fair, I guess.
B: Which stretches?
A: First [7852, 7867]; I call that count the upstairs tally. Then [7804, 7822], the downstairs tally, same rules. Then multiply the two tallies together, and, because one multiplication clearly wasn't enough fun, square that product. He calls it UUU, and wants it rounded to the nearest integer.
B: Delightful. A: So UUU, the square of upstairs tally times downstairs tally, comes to 36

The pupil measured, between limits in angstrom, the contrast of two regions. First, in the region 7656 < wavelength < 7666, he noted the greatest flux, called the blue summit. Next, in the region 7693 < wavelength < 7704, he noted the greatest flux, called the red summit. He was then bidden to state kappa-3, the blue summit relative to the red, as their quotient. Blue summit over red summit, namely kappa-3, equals 1.060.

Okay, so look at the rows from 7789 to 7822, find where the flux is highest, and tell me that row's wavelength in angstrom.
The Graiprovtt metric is 7797.35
